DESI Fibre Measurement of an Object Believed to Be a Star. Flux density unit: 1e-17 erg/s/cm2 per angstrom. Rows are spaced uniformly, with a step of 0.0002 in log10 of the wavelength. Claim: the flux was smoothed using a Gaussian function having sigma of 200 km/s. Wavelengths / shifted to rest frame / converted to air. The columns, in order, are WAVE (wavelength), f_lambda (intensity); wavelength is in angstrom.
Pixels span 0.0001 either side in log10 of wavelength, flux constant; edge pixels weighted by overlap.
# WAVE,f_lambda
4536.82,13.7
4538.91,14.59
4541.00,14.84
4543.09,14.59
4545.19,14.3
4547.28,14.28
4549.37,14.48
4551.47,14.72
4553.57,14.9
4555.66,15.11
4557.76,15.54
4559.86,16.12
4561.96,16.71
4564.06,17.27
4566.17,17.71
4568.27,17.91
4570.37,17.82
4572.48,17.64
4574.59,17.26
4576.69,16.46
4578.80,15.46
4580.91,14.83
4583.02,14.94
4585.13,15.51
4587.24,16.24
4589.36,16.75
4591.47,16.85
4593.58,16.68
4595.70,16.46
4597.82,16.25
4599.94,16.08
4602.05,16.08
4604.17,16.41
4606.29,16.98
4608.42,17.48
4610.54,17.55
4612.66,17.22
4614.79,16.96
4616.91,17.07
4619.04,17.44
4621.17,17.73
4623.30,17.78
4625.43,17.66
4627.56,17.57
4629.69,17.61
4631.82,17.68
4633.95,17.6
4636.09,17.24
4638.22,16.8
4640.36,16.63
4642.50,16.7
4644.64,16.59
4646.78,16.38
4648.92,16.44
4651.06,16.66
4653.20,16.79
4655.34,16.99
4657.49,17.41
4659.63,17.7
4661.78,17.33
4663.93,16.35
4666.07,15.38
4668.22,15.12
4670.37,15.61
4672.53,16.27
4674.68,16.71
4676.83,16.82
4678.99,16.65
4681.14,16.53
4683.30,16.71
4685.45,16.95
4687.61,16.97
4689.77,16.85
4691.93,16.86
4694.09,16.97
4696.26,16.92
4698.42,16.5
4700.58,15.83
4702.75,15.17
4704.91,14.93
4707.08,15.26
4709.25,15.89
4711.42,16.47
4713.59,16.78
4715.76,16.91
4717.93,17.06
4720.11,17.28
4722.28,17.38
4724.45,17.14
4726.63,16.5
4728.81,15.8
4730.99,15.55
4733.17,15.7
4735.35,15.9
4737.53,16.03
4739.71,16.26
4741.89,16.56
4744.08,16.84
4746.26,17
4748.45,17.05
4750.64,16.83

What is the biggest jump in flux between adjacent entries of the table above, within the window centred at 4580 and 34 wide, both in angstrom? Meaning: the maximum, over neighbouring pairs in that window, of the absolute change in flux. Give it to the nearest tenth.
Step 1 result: 1.0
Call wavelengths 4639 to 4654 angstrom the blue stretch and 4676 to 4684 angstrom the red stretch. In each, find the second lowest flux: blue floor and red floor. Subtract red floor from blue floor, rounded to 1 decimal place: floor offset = -0.2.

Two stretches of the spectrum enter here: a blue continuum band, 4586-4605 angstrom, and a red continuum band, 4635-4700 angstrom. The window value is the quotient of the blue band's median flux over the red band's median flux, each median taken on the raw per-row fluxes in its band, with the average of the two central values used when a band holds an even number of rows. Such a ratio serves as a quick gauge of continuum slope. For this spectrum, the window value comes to 0.98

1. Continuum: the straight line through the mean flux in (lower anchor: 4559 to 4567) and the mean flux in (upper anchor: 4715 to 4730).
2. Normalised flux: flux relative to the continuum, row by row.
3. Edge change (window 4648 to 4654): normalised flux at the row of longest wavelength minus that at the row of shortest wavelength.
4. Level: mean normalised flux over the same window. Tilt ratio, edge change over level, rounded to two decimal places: 0.02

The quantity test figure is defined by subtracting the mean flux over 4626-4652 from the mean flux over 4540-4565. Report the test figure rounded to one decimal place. -1.8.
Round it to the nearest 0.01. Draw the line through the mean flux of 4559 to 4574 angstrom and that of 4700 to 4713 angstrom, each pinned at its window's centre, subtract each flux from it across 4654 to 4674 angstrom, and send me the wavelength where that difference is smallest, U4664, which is 4659.63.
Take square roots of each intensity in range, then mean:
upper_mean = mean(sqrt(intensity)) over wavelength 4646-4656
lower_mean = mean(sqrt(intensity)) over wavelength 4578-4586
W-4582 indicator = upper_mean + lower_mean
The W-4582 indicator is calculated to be 7.98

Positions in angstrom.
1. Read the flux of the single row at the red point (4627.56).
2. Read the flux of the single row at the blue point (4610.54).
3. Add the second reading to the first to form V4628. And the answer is 35.1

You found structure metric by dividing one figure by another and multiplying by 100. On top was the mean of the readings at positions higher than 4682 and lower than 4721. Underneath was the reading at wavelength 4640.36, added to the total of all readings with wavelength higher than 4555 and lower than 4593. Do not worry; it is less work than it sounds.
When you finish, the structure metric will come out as 5.26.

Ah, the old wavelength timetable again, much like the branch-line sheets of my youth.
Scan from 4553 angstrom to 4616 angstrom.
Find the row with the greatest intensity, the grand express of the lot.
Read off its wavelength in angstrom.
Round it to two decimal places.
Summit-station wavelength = 4568.27 angstrom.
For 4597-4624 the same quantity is 4623.30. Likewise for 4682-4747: 4722.28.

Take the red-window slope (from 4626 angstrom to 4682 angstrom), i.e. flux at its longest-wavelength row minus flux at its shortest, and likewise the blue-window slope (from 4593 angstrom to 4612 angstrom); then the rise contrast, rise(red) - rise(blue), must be -1.9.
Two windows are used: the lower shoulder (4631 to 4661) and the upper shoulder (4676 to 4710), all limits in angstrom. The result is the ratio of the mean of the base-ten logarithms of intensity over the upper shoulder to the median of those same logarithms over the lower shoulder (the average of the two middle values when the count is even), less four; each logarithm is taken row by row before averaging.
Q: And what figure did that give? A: -3.01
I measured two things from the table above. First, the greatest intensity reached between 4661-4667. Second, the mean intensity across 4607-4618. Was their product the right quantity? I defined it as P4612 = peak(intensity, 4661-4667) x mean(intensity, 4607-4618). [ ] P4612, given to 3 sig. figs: 299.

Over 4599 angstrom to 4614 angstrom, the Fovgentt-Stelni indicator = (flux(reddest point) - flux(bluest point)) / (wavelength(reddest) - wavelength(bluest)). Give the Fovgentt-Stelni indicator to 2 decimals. 0.09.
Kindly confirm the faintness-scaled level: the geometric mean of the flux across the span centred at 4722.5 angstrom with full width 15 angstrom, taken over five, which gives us 3.37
